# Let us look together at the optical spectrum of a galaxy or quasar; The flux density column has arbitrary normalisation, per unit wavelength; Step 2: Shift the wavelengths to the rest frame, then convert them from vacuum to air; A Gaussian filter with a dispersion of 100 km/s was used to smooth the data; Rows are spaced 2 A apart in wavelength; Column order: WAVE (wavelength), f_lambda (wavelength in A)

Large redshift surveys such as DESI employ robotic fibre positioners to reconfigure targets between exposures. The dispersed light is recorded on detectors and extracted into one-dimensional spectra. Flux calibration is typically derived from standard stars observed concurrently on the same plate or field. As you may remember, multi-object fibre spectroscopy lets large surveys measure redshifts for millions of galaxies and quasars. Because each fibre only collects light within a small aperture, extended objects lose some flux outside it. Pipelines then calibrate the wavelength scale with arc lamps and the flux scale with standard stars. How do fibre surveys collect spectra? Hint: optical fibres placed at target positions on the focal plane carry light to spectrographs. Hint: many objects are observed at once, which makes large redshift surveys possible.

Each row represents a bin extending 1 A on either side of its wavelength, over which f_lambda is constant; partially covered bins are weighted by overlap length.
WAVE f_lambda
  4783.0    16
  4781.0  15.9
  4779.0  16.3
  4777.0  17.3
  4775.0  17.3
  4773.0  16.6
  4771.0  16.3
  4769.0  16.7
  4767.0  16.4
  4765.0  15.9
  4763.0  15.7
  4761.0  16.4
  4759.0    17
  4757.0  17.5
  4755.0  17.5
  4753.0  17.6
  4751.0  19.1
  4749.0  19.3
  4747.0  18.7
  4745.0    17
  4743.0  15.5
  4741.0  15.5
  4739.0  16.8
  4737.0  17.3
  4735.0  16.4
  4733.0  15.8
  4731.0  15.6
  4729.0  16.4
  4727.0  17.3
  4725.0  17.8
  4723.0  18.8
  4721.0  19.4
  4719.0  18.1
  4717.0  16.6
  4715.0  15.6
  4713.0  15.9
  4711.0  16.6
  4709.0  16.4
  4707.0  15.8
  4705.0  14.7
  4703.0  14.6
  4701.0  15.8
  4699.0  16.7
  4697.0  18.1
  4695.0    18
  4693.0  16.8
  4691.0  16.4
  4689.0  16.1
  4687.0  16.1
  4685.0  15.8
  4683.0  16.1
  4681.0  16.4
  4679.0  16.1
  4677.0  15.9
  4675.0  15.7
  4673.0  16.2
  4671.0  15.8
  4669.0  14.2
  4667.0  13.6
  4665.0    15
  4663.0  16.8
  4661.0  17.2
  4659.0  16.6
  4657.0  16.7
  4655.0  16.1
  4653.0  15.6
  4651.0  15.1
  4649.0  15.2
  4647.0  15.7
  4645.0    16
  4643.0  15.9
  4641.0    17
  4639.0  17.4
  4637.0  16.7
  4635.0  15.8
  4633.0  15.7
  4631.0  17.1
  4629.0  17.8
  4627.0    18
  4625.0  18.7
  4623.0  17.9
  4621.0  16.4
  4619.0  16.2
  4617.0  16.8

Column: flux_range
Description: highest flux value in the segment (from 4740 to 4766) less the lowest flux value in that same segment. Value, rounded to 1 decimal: 3.8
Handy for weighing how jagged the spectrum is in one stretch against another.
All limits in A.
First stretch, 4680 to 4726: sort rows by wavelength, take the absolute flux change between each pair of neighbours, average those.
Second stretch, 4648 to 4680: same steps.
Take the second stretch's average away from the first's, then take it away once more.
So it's -0.59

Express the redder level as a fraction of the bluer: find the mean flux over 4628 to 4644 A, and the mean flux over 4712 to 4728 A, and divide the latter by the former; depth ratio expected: 1.05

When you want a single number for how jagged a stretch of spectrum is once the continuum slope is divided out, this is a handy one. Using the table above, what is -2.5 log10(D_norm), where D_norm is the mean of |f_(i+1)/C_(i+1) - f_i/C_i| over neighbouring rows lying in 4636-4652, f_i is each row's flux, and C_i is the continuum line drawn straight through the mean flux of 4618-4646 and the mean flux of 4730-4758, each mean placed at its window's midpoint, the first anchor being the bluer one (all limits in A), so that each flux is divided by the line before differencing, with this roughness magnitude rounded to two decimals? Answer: 3.92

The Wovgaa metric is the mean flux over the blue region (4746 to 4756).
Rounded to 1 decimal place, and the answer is 18.4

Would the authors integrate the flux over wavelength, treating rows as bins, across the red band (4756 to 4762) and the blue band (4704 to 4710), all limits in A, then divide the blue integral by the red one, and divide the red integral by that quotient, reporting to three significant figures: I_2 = 110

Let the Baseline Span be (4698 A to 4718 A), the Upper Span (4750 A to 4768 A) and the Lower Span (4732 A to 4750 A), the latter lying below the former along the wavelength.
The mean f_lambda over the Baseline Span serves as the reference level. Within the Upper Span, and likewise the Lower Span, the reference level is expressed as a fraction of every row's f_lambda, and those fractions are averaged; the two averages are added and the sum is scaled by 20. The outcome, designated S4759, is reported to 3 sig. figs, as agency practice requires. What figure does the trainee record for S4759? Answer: 37.6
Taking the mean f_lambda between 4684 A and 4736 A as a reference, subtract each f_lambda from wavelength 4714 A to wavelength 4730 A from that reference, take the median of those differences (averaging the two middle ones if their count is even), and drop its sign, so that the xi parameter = 0.95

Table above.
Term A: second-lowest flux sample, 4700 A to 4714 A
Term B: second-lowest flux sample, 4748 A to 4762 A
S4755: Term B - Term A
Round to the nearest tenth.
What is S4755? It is 2.3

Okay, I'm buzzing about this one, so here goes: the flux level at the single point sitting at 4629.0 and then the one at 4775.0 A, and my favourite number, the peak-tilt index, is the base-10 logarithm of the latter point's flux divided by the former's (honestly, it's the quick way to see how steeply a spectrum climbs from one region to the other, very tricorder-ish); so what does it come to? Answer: -0.012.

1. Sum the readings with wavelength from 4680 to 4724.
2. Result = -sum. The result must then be -365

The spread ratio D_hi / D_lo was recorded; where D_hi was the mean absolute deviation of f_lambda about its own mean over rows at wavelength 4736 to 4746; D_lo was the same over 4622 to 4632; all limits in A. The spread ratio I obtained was 2.0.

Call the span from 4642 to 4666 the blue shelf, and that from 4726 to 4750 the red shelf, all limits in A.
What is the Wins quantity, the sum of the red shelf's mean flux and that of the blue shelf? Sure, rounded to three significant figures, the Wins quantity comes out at 32.8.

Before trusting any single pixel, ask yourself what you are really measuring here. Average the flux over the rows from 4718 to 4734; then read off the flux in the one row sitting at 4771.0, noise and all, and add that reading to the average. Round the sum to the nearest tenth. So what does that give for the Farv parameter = 33.7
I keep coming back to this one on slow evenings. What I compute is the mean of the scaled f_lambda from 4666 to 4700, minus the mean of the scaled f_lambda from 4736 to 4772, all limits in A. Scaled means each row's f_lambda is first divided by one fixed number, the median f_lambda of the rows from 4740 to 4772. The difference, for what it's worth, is -0.05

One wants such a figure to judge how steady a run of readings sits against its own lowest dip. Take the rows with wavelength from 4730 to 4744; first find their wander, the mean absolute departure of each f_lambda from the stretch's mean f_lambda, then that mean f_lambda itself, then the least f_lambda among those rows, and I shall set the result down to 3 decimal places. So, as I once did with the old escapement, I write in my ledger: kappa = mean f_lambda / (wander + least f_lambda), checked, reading 1.002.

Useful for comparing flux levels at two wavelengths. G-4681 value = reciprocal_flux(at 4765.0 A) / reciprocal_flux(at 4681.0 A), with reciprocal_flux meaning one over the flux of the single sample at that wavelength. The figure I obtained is 1.03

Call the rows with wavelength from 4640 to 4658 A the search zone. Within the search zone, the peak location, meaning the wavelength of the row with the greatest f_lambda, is 4641.0 A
